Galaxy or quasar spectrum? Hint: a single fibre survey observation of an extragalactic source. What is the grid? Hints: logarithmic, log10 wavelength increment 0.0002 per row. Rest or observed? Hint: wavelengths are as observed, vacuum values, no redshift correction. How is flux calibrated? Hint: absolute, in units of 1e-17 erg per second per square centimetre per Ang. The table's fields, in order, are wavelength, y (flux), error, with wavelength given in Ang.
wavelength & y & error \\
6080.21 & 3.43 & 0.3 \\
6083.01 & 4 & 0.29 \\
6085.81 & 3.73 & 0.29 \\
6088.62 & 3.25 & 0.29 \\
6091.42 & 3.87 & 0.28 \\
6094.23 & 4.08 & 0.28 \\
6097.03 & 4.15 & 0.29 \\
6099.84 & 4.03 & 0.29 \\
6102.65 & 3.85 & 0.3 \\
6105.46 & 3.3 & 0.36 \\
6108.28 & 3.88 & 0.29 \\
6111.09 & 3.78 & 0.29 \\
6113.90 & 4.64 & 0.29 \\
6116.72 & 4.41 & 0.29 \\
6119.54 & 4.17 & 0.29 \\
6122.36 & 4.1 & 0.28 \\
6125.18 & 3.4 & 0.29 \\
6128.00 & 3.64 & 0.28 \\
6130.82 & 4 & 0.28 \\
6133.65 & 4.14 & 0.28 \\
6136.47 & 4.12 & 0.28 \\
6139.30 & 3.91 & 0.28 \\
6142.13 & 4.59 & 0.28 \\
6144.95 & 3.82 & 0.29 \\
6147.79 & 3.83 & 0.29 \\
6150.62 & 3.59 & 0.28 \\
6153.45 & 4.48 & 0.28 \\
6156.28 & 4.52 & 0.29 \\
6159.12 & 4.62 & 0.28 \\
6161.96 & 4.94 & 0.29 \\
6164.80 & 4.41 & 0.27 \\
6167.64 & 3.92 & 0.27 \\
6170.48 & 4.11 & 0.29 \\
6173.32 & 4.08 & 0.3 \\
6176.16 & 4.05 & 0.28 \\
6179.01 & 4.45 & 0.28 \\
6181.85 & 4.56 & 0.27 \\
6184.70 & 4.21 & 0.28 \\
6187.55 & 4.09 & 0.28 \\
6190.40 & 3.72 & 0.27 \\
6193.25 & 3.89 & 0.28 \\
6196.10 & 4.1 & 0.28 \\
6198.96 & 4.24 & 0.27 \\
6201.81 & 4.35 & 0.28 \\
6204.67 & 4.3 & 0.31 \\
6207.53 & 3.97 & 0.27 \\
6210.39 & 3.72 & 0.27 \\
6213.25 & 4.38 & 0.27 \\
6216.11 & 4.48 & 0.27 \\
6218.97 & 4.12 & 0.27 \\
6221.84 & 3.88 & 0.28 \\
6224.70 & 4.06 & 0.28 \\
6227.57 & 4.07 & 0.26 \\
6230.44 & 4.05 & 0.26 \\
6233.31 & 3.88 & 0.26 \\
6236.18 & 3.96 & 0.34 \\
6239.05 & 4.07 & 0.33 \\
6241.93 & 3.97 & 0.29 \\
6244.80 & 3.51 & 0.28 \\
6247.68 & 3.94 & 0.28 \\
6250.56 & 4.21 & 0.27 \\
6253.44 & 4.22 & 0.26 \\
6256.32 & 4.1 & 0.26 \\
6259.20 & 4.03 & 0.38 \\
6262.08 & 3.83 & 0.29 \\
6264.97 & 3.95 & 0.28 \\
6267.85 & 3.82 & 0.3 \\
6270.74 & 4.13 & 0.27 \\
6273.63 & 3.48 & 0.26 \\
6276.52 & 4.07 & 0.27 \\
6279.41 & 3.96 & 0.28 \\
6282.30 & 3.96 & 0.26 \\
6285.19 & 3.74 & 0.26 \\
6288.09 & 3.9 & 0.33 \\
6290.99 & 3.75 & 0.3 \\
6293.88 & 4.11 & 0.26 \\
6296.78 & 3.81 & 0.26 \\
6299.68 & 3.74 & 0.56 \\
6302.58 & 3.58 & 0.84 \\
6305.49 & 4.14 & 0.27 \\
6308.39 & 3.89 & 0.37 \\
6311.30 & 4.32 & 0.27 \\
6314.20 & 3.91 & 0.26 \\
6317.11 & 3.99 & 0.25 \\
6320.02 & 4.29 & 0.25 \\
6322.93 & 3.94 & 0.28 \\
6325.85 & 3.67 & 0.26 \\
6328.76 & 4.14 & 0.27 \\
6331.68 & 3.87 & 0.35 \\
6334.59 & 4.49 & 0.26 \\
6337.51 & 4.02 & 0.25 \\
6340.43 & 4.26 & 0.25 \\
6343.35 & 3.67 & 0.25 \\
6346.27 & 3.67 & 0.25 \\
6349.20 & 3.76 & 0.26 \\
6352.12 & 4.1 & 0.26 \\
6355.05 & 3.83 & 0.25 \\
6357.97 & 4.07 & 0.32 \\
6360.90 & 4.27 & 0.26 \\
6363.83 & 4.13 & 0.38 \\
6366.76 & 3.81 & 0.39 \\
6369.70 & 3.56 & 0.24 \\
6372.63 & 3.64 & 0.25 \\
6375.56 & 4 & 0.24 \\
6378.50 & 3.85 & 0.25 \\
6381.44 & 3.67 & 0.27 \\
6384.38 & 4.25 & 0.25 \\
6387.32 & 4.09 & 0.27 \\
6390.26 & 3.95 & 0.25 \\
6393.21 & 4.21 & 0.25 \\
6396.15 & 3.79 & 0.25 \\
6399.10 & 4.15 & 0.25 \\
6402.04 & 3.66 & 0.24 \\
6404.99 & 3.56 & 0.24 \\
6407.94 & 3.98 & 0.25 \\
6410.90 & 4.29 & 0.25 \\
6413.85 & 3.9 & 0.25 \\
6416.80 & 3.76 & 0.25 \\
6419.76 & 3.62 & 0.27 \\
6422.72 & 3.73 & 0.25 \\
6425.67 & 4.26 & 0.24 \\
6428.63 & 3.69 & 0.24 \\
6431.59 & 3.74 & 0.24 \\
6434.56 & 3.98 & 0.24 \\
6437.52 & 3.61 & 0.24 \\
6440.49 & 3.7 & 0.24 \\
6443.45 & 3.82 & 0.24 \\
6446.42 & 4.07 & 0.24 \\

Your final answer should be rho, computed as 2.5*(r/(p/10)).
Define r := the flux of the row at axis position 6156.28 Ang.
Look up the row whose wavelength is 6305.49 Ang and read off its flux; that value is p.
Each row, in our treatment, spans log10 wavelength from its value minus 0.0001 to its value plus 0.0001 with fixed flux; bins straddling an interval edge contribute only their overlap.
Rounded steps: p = 4.14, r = 4.52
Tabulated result 27.3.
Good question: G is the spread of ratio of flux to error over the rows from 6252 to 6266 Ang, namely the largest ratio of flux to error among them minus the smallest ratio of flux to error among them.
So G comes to 5.6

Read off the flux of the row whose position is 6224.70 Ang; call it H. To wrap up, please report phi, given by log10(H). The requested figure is 0.609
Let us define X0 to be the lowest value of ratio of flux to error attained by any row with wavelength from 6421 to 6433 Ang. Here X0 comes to 15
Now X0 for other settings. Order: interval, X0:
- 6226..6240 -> 12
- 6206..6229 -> 14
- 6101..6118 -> 9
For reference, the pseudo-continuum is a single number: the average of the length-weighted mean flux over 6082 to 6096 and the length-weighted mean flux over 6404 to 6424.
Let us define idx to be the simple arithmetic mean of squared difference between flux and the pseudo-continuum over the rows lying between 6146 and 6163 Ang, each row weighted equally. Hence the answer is 0.48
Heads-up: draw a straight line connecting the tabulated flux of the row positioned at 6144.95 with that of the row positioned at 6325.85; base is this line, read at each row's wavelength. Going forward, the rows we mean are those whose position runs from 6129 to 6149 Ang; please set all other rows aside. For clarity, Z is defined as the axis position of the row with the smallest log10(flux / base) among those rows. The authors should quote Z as 6144.95 Ang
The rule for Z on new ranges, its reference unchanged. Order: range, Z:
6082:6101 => 6088.62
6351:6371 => 6369.70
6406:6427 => 6419.76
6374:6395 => 6381.44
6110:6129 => 6125.18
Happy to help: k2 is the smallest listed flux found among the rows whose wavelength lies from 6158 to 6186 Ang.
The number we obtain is 3.92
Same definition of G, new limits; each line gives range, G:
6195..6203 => 1.1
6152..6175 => 3.4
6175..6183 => 2.4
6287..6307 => 11.5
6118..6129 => 2.9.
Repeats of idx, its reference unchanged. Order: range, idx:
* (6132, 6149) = 0.13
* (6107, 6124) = 0.21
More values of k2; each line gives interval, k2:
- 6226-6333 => 3.48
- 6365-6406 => 3.56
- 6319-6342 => 3.67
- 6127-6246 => 3.51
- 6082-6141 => 3.25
